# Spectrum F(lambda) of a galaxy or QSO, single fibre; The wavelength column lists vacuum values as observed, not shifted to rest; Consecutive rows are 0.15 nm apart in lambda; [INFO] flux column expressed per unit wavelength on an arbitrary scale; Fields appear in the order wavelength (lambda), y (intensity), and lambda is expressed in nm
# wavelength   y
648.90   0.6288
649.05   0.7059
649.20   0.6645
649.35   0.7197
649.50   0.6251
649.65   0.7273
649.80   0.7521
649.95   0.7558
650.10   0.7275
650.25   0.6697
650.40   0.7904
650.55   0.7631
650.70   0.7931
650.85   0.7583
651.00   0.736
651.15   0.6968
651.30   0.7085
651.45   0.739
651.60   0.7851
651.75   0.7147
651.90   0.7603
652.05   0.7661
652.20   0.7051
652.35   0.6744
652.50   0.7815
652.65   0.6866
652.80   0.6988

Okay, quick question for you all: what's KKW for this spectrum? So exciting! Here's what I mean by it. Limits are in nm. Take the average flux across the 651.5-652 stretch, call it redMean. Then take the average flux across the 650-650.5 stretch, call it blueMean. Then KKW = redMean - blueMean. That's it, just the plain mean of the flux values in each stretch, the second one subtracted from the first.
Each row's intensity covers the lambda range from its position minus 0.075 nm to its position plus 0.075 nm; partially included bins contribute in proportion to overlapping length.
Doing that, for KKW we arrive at 0.02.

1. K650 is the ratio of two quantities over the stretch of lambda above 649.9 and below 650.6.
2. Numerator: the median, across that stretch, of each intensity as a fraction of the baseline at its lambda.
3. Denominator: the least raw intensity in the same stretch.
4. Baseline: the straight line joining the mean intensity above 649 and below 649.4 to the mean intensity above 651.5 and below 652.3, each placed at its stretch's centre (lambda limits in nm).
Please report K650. 1.58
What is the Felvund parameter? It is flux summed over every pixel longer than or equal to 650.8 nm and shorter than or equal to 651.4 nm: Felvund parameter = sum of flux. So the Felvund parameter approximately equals 2.90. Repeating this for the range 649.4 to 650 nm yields 2.86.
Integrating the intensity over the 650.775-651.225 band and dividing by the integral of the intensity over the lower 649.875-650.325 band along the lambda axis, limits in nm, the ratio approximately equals 1.018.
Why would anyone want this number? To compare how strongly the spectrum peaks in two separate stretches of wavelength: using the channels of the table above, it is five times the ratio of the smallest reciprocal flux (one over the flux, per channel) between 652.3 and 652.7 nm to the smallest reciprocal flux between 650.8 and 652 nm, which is 5.02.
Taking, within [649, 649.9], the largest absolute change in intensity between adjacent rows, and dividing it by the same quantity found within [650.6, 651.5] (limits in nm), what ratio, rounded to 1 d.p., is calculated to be 2.6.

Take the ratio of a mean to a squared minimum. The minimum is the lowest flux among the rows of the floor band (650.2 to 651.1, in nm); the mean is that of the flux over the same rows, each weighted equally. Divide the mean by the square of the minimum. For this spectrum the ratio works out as 1.68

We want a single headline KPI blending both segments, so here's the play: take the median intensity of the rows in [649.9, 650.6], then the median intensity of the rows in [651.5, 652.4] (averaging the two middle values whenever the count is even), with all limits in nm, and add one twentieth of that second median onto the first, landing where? 0.793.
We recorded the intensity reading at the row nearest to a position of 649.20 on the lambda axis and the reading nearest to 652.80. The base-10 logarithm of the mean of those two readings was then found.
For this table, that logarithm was -0.17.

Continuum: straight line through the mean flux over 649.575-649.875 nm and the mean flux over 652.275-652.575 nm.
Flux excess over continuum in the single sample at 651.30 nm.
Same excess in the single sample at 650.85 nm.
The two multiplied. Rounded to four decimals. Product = -0.0006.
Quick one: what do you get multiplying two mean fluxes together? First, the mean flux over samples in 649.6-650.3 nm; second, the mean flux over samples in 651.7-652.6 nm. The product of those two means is 0.53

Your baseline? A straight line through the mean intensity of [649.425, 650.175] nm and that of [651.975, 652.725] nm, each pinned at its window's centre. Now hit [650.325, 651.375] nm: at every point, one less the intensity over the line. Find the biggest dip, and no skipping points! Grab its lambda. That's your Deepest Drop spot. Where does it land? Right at 651.15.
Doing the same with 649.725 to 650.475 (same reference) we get 650.25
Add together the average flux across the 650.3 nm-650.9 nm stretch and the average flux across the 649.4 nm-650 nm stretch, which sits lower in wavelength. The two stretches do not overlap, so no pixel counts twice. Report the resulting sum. 1.49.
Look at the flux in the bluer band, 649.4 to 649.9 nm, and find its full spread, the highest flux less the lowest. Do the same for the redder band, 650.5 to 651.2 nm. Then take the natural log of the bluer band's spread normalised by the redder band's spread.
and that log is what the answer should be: 0.28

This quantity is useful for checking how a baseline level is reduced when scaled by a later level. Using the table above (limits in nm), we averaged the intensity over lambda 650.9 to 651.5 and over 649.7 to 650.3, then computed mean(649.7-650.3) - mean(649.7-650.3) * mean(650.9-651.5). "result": 0.203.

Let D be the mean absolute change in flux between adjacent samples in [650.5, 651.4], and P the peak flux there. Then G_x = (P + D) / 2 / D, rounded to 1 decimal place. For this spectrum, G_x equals 14.9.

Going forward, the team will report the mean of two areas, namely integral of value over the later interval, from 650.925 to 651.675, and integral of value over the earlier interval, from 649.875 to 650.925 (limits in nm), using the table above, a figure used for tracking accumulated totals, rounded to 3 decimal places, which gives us 0.669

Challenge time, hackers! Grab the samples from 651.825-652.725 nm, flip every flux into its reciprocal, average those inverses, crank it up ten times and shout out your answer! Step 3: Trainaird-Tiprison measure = 13.8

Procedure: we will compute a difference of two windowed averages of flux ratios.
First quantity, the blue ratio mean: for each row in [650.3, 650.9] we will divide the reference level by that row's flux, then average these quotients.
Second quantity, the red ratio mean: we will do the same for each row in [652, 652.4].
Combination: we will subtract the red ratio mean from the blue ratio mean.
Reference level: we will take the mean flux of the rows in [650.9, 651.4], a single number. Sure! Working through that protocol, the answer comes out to -0.08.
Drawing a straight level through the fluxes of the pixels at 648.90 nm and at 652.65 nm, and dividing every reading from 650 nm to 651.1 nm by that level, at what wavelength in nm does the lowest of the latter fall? 650.25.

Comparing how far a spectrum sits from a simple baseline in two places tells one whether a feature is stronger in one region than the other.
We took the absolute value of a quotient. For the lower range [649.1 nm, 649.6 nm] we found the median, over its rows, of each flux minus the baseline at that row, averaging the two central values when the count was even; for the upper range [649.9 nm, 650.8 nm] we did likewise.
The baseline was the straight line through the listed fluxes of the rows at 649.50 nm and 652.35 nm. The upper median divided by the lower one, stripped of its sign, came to 2.72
